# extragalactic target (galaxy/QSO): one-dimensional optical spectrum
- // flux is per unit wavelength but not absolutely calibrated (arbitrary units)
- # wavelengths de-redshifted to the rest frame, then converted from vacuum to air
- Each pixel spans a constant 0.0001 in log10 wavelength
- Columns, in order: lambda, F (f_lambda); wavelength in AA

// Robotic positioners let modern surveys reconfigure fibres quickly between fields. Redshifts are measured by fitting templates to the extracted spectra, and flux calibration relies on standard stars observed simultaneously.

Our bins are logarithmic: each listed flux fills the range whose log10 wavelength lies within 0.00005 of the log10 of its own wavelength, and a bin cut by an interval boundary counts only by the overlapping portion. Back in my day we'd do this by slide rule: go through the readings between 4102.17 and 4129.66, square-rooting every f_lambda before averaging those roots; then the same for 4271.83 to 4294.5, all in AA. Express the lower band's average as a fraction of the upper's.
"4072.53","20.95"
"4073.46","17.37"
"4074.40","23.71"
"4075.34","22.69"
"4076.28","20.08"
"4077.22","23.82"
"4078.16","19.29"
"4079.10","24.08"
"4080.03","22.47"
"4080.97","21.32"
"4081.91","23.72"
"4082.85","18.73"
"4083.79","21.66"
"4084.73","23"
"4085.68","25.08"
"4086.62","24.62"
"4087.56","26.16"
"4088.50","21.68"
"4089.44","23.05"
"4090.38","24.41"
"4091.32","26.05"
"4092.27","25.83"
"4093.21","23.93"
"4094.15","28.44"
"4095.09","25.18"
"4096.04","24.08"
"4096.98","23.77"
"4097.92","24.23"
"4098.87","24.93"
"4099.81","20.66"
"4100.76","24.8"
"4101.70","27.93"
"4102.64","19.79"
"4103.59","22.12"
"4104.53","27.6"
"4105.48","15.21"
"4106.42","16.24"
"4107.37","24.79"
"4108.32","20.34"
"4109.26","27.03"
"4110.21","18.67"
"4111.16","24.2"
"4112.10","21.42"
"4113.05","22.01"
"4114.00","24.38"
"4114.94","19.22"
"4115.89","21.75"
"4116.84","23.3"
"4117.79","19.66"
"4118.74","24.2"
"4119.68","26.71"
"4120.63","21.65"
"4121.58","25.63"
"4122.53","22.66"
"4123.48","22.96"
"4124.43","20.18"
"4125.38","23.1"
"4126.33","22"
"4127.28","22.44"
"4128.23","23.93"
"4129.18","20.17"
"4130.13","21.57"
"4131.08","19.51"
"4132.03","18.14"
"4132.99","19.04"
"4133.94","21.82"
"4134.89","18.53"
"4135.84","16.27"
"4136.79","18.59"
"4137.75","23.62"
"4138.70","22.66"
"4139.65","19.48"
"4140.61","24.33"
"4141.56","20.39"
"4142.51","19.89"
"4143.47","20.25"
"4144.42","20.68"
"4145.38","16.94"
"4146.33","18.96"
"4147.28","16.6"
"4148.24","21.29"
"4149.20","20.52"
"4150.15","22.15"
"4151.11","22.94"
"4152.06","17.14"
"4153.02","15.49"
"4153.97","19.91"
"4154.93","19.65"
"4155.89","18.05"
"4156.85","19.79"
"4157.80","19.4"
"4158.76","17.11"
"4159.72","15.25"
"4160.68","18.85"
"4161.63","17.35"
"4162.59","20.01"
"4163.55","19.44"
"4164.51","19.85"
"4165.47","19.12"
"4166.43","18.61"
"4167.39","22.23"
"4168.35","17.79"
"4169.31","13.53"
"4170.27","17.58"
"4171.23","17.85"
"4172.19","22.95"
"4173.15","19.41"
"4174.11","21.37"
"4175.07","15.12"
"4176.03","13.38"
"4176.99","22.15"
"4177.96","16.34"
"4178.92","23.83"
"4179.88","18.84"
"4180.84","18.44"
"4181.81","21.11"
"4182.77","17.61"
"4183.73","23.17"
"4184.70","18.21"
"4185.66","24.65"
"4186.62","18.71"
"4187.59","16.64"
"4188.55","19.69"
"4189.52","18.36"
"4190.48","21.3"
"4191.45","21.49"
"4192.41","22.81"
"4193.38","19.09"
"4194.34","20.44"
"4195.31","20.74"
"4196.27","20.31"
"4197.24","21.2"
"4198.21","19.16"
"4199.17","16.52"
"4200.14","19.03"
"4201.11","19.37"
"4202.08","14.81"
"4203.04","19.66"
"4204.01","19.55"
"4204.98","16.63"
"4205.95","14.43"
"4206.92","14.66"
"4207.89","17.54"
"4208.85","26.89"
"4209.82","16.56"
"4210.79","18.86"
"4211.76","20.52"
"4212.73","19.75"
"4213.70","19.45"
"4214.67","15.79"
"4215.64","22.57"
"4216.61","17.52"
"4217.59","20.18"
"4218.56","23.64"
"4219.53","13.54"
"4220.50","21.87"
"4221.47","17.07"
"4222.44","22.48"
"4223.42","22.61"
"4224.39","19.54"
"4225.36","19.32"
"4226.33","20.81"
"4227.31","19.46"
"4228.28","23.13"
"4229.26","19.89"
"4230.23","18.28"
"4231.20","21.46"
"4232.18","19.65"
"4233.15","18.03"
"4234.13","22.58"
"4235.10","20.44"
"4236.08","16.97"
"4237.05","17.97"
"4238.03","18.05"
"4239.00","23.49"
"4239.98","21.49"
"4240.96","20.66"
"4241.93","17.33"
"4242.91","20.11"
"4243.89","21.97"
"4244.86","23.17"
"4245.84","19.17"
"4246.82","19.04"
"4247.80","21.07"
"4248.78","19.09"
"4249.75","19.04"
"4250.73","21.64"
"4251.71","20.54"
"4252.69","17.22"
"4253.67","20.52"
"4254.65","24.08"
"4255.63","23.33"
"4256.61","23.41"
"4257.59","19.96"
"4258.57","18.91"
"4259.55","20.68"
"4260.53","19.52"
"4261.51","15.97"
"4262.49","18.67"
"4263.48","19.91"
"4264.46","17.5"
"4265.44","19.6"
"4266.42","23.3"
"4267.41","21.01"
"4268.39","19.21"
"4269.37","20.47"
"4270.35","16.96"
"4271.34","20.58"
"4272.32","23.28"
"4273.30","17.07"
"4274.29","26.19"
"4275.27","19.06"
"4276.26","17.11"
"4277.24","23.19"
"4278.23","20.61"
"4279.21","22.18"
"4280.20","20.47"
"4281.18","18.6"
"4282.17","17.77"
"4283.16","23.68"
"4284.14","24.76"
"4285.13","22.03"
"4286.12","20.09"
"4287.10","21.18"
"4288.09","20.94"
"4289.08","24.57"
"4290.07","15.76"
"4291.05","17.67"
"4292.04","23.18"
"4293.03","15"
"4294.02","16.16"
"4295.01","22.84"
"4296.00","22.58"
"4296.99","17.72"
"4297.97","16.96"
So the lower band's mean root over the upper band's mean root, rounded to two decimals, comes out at 1.04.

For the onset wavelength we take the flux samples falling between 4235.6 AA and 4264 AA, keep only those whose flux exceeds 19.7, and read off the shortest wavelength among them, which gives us 4239.00 AA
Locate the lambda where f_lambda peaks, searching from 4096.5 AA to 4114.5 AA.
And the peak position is 4101.70 AA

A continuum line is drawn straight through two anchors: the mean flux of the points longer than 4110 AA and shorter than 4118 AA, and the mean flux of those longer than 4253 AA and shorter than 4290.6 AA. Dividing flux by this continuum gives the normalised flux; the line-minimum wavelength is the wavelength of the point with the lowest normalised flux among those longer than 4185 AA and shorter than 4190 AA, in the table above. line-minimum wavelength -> 4187.59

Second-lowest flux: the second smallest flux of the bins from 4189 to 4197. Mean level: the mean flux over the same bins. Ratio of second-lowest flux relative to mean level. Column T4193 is 0.93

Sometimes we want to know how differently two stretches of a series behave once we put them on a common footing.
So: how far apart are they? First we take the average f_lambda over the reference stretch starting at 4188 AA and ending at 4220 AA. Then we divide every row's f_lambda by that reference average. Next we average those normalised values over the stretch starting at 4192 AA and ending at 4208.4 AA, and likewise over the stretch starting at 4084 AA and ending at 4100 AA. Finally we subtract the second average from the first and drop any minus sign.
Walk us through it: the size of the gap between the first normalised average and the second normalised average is 0.305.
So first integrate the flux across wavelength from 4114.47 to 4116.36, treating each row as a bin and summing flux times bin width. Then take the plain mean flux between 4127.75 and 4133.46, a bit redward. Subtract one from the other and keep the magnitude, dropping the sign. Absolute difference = 18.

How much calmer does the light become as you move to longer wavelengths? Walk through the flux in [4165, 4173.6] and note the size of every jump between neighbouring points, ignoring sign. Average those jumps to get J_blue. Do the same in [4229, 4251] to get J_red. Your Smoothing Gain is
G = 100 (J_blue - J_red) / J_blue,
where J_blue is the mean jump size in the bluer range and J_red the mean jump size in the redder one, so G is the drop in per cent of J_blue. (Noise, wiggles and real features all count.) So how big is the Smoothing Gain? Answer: 33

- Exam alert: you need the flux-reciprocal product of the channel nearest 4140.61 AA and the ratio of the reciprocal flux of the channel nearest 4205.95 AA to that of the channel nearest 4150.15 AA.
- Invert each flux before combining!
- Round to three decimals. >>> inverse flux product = 0.063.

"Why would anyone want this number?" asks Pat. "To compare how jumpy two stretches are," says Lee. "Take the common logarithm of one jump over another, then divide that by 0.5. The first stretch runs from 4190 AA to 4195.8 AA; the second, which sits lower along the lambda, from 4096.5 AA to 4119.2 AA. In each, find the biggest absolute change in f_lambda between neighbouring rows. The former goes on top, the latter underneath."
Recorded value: -1.05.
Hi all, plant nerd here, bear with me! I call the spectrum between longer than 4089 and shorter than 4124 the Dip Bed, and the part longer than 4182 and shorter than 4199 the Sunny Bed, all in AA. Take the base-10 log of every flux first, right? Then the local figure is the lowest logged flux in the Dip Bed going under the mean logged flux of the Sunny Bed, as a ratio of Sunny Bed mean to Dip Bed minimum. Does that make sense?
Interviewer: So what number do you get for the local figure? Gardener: 1.10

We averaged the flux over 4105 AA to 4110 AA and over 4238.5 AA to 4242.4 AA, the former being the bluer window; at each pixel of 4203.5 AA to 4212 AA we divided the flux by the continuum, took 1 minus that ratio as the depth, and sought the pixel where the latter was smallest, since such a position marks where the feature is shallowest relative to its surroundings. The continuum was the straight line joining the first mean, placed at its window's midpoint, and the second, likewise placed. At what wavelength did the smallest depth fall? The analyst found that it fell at 4208.85 AA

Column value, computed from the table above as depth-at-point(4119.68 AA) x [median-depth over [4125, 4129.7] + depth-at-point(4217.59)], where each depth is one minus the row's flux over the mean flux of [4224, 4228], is 0.05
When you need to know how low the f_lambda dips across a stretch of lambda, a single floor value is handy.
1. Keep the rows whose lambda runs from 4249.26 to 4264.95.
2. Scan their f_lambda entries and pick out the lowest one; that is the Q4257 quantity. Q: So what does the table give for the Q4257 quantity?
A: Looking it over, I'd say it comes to 15.97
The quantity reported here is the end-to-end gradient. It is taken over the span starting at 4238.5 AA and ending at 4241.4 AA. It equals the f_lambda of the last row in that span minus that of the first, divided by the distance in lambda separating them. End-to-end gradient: -1.4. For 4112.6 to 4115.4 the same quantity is -1.5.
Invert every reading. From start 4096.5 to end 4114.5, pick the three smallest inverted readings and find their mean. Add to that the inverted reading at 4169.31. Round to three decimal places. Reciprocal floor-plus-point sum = 0.110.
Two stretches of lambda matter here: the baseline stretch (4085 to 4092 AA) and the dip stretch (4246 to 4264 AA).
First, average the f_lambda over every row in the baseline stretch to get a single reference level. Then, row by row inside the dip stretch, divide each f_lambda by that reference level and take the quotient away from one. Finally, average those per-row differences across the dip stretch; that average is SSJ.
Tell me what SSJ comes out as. 0.18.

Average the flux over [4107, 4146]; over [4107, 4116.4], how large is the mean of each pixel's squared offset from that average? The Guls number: 7.1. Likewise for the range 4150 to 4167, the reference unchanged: 10.8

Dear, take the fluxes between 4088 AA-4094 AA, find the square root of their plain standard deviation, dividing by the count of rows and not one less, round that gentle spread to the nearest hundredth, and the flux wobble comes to 1.23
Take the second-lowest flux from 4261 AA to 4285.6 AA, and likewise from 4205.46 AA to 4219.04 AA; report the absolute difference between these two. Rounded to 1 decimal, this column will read 2.3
